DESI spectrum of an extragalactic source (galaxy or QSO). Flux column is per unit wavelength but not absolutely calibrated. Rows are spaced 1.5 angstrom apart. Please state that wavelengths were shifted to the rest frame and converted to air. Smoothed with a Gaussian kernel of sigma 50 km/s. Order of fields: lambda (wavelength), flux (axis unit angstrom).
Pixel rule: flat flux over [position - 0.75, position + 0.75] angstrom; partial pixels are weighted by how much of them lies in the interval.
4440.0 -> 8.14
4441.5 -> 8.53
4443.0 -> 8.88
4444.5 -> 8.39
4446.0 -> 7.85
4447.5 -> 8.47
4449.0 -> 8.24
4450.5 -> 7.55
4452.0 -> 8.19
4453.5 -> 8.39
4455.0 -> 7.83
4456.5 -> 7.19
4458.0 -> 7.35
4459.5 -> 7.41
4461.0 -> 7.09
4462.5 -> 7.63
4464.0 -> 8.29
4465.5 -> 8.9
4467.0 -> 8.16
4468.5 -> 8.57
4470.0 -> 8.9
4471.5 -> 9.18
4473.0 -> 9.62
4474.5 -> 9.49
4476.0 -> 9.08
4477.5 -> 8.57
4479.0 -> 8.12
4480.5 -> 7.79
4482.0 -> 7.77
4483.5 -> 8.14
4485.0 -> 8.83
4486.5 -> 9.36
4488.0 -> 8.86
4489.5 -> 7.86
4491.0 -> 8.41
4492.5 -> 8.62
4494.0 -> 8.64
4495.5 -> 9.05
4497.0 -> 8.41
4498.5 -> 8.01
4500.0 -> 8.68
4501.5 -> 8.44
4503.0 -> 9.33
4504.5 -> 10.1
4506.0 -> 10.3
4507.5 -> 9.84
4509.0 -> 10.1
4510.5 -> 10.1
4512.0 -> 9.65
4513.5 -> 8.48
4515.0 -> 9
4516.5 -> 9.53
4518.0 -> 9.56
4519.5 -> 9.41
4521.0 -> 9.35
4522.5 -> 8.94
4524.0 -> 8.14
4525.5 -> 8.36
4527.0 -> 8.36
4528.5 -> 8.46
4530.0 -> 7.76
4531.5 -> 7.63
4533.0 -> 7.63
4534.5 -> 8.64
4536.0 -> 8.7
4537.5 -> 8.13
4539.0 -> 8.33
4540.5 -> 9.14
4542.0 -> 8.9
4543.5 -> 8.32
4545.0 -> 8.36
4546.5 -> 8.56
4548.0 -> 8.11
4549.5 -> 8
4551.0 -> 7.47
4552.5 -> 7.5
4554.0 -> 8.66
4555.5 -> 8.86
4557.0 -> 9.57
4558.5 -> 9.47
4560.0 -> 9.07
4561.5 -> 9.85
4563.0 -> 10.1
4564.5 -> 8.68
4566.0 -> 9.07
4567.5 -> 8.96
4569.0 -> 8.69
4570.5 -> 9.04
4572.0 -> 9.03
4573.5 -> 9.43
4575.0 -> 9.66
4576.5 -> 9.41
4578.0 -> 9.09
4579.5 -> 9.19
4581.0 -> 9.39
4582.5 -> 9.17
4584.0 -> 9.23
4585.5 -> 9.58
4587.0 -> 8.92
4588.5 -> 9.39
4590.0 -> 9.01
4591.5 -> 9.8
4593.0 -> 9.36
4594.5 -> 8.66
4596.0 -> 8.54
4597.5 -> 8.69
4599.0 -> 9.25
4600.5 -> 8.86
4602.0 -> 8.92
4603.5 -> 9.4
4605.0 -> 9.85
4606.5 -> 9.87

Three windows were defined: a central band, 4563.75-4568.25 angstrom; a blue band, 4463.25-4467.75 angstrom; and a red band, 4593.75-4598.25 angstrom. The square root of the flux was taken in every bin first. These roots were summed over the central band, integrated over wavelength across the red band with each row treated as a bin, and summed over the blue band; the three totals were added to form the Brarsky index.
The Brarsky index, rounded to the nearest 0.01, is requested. 30.89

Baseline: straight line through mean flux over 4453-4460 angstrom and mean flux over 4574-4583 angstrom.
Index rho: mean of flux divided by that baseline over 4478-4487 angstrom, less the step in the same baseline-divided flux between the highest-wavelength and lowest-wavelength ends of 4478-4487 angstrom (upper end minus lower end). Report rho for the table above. 0.90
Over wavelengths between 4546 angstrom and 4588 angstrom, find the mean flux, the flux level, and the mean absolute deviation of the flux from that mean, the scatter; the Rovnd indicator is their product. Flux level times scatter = 4.2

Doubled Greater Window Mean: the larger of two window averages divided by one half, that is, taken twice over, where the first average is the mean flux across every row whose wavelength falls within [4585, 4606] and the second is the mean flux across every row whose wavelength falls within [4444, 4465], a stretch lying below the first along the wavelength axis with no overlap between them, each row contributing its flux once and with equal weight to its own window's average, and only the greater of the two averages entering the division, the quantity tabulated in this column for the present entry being 18.3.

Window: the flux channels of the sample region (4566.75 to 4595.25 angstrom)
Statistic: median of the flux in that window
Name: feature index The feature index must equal 9.19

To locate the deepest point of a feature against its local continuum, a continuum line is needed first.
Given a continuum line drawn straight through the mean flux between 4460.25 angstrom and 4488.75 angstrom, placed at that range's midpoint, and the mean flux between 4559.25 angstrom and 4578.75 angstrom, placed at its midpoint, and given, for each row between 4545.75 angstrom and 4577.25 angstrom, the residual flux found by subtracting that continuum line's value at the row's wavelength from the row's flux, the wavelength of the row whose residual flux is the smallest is 4551.0 angstrom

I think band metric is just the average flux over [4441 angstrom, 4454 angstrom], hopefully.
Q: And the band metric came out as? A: 8.3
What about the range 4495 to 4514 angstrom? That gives 9.3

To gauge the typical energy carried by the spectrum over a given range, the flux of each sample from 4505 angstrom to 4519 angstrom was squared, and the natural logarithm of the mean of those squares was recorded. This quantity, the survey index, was 4.53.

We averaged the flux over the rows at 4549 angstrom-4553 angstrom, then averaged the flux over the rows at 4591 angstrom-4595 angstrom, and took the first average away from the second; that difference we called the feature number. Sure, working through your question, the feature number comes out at 1.6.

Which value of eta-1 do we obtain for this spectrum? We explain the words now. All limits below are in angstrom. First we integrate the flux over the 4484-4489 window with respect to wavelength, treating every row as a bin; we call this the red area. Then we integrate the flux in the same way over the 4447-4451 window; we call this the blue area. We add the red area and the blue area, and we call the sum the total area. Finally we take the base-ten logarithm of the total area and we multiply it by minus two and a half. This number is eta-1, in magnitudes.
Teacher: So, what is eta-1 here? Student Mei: -4.72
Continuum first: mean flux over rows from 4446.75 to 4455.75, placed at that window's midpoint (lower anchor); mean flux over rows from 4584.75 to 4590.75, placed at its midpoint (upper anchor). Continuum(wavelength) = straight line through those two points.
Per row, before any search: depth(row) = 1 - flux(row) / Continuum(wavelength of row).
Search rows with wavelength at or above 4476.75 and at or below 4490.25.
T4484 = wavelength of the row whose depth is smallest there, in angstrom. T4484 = 4486.5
